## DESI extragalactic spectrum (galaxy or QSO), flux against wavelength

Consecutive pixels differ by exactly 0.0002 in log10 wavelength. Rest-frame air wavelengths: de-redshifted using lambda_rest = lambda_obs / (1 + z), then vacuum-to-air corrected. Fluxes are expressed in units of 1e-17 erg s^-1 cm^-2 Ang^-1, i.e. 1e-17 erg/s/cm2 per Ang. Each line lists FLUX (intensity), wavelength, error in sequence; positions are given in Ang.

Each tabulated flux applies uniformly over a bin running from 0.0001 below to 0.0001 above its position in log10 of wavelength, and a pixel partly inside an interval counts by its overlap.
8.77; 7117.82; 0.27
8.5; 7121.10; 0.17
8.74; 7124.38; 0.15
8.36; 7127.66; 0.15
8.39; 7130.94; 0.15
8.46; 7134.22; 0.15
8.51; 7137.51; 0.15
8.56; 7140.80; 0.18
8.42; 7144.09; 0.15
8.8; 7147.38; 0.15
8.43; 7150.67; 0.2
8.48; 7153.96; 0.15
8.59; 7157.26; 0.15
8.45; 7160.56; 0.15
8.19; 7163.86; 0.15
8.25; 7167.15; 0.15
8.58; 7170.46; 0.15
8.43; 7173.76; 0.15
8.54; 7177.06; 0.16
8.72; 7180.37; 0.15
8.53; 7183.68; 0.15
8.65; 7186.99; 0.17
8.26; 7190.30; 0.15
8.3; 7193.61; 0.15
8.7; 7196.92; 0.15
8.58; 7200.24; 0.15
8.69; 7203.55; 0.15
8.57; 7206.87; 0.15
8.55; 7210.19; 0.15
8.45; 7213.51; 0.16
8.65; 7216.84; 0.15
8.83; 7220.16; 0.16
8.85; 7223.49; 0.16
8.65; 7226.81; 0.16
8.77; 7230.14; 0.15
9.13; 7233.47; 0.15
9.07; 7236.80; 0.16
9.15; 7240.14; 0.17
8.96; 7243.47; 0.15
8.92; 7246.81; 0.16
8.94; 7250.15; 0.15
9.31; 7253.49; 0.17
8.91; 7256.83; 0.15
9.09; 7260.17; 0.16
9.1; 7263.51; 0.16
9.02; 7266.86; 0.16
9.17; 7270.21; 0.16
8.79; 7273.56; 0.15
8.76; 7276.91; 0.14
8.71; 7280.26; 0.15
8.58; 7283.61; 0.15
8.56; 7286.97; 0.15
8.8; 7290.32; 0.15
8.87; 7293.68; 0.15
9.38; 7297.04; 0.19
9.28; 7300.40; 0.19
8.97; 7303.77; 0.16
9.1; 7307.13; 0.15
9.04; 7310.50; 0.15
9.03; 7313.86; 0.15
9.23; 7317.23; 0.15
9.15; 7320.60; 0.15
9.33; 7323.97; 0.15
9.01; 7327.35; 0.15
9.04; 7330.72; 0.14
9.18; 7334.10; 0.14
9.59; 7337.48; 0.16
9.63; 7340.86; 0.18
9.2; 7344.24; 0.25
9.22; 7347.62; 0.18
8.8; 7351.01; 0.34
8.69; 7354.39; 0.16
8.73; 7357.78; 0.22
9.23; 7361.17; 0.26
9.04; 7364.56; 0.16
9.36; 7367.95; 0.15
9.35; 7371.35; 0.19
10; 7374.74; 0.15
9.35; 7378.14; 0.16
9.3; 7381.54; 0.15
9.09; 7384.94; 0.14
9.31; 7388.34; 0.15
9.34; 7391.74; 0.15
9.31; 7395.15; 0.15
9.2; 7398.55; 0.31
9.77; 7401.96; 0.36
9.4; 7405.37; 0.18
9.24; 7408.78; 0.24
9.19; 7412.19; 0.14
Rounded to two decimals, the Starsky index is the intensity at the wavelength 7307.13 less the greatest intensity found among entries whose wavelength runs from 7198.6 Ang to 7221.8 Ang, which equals 0.27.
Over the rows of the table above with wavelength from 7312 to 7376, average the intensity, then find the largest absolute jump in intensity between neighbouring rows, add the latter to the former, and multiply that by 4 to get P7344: 39.4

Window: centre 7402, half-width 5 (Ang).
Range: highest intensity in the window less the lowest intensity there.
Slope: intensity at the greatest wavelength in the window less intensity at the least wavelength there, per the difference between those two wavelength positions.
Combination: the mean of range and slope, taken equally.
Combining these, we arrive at 0.30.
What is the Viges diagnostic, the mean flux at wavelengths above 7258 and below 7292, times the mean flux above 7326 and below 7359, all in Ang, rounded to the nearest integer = 81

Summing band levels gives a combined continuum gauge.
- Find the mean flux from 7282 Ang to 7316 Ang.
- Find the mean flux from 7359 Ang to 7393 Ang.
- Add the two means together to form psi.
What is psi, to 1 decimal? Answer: 18.3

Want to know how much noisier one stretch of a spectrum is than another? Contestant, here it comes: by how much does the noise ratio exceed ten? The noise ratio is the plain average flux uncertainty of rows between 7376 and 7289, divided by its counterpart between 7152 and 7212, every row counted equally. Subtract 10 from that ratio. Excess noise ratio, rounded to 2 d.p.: -8.84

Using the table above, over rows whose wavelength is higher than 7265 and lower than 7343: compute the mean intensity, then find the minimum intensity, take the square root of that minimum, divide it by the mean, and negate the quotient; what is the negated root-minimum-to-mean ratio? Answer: -0.323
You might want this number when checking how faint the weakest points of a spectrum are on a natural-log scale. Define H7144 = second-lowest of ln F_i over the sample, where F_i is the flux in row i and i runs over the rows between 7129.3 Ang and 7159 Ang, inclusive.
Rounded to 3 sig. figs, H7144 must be 2.13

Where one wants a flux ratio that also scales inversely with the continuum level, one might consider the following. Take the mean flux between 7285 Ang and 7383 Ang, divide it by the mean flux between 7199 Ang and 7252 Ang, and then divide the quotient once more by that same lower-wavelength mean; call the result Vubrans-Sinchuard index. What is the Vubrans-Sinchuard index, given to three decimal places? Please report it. 0.118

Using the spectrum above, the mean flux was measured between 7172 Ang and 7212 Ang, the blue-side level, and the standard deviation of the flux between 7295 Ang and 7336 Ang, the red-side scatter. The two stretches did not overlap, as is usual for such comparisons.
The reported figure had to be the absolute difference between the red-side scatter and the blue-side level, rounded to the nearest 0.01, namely 8.41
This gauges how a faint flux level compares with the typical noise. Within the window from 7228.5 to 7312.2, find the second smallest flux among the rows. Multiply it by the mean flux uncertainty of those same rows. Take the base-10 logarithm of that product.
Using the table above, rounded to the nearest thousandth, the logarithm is 0.130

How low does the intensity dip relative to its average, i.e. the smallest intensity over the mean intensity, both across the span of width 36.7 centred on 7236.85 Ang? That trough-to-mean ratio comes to 0.965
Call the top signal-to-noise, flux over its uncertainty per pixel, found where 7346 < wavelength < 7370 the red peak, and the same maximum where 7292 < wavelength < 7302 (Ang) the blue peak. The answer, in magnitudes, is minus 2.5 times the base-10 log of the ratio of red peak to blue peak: -0.058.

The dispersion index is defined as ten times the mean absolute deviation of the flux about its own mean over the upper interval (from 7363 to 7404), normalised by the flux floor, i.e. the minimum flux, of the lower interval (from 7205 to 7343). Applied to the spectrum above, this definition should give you 0.20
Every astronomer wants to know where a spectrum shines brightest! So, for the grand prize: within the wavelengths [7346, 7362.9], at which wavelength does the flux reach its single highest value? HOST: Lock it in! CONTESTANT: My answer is 7361.17 Ang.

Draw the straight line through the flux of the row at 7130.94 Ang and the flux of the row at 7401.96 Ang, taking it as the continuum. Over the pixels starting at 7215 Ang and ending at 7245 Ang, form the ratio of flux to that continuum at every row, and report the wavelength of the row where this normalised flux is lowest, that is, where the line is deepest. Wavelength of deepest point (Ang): 7226.81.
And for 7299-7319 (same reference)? 7303.77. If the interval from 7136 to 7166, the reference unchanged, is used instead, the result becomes 7163.86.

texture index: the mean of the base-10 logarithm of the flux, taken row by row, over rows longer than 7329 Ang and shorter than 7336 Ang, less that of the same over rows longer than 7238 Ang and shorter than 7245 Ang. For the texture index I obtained 0.003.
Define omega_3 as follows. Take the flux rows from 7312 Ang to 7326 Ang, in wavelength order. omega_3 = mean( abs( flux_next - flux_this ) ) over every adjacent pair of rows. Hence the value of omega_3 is 0.15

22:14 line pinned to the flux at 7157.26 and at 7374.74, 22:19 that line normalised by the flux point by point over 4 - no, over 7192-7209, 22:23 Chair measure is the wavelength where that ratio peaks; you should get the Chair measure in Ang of 7193.61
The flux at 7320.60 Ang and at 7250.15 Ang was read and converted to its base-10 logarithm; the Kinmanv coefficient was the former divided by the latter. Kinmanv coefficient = 1.01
